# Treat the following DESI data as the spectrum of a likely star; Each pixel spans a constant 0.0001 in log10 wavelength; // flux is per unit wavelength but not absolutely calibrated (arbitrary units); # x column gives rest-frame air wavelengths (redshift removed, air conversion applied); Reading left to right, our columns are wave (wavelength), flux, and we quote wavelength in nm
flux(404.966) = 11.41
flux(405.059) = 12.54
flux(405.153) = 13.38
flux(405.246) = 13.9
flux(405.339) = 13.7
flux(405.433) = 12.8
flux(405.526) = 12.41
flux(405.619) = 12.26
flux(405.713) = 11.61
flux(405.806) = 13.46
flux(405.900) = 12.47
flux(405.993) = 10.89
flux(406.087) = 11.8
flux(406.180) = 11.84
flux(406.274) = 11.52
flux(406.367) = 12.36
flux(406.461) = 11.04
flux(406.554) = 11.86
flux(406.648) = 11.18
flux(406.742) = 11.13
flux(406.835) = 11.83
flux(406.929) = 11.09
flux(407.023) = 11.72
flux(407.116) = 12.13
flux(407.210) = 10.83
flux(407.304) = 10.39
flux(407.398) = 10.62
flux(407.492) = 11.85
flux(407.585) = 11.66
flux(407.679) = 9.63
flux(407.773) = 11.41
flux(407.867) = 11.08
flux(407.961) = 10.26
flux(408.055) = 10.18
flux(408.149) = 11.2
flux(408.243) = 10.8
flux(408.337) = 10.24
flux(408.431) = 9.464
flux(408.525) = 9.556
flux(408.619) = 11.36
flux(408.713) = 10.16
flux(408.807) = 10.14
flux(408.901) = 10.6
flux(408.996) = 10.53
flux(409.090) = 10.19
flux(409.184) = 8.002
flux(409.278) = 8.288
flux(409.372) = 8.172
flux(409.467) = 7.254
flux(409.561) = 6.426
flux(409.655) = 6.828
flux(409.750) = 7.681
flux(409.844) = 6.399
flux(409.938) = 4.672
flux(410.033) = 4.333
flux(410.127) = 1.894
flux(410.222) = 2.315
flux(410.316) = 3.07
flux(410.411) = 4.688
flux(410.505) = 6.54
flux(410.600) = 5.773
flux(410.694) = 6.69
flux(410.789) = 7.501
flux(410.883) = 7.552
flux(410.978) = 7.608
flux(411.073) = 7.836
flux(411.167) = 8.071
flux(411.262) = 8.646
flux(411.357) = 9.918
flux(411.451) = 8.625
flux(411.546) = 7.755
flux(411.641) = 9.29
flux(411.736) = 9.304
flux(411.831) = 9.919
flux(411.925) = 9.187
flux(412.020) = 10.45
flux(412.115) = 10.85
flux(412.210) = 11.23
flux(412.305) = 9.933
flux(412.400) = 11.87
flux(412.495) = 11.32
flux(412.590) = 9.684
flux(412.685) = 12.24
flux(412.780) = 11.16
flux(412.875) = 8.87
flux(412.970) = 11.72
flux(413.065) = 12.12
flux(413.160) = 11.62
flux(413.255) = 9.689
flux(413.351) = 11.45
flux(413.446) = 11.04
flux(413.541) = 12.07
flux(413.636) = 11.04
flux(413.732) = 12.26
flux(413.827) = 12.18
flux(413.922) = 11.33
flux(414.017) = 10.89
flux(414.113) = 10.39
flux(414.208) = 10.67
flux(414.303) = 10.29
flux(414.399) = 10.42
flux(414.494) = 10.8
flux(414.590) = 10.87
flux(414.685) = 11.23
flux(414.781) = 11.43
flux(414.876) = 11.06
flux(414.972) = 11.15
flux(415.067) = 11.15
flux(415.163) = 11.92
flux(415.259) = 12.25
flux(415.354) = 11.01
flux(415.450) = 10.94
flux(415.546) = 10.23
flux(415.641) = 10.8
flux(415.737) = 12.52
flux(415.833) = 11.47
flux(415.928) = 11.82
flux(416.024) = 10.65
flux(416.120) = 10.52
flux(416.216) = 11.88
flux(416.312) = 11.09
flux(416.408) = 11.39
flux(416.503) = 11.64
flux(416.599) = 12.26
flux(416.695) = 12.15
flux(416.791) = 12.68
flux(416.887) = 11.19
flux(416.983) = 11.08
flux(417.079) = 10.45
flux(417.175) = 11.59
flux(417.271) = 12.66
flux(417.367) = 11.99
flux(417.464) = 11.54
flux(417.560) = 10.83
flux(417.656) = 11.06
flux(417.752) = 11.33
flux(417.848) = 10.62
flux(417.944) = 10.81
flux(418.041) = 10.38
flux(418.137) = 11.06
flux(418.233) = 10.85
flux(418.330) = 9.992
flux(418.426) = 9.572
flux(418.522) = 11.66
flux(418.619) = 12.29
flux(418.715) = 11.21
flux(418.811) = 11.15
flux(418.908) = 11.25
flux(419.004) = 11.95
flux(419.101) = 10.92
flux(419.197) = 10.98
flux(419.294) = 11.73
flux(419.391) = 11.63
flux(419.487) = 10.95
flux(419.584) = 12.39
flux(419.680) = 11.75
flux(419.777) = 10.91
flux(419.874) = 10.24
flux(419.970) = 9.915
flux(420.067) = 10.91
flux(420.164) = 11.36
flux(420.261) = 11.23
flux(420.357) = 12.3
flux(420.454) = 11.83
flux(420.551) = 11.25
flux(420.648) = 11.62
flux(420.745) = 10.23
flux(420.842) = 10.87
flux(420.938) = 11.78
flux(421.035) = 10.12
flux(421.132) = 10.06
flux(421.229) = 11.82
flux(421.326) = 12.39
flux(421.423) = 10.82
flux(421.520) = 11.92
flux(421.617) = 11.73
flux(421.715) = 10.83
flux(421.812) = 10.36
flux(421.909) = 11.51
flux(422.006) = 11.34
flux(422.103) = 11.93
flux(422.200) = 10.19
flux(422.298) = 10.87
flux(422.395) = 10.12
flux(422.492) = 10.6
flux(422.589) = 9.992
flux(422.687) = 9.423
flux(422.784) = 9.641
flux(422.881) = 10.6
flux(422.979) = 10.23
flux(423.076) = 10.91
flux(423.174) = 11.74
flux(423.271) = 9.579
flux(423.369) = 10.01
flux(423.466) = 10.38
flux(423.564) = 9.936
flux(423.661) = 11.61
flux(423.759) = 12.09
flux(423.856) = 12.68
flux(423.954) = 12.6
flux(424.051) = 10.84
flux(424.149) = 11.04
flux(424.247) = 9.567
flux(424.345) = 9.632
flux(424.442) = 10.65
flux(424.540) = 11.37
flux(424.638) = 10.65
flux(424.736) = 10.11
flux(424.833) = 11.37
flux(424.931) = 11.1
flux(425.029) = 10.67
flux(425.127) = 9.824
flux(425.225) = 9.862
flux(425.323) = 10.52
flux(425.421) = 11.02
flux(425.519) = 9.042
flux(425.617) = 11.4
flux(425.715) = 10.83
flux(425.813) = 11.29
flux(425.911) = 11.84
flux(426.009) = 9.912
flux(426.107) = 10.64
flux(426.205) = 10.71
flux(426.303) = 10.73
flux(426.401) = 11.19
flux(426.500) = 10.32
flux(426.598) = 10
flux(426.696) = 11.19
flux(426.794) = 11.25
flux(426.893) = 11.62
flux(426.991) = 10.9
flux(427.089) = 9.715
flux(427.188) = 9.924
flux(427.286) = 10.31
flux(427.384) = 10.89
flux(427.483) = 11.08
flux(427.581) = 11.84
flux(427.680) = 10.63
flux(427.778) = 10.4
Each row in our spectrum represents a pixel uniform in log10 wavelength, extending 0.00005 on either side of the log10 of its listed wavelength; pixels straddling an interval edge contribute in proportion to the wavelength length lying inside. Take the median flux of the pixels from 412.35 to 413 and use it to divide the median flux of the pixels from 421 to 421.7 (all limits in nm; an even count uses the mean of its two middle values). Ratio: 1.04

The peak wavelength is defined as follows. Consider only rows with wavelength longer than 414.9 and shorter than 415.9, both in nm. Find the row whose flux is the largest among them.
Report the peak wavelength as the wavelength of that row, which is 415.737 nm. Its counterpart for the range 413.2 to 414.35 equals 413.732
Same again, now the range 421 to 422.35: 421.326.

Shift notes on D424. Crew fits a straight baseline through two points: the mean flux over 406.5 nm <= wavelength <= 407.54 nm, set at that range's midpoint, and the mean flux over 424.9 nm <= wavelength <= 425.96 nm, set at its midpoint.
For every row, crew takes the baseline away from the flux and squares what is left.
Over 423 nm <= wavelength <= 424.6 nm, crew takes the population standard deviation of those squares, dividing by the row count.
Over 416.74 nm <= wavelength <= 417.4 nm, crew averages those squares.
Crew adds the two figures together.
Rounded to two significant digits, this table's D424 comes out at 2.2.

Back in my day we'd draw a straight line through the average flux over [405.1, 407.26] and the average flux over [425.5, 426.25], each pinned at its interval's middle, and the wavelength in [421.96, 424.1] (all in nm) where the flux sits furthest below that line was 422.687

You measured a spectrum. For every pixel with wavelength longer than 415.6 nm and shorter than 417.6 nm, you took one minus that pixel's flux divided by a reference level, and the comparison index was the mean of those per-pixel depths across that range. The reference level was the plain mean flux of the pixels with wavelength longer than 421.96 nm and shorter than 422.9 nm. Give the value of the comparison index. -0.10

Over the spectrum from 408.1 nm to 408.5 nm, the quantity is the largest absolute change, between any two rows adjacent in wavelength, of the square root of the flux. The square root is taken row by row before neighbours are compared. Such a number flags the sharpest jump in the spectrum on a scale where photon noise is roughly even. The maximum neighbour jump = 0.124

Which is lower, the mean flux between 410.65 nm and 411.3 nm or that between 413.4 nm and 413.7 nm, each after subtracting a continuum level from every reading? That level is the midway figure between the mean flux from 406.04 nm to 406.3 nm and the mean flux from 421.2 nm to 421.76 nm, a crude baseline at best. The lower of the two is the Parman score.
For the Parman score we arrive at -4.0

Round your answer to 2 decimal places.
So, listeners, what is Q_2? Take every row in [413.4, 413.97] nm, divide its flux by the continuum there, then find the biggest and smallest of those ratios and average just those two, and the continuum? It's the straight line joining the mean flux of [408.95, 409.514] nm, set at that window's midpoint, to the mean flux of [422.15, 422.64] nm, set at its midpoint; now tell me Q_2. 1.25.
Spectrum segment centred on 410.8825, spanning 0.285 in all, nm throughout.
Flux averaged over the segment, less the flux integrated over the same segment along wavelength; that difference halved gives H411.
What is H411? 2.70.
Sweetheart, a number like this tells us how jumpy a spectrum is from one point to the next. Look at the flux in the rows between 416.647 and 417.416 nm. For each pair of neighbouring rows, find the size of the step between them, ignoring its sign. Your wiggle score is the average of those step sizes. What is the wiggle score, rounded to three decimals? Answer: 0.806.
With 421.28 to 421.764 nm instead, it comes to 0.940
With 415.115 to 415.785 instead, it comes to 0.773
